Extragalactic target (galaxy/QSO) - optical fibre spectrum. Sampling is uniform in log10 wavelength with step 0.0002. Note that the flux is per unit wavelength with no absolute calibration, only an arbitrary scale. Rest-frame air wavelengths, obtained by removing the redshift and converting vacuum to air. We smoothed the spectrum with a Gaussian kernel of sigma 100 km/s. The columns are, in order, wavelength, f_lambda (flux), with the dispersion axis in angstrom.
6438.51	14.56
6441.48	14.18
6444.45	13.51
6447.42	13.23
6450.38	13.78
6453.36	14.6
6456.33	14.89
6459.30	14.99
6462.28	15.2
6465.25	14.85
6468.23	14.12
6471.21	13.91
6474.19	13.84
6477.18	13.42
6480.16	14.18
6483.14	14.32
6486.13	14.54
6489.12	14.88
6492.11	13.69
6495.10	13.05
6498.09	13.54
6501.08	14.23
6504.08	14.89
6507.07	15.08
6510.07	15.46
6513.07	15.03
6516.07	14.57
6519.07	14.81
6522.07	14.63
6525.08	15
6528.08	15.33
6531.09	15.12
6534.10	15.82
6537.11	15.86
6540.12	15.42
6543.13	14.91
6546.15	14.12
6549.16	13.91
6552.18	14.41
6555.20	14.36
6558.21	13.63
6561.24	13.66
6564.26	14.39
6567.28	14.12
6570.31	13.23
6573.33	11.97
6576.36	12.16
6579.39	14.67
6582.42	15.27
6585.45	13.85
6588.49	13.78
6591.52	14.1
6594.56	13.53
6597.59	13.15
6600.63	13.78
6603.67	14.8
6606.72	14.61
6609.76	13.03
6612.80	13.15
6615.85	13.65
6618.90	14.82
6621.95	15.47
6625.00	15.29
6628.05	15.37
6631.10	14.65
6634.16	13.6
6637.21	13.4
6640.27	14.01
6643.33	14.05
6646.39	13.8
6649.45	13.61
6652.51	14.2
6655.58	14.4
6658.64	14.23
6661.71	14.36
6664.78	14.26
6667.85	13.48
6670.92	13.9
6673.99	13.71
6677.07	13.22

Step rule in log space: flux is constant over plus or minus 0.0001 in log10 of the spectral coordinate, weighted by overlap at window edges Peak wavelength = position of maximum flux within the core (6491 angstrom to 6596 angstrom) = 6537.11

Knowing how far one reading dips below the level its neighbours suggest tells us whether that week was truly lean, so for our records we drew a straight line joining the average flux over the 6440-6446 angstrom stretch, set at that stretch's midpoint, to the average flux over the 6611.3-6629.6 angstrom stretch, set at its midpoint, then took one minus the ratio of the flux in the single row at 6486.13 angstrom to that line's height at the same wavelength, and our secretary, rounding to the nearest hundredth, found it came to -0.04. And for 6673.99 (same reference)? 0.08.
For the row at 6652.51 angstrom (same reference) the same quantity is 0.04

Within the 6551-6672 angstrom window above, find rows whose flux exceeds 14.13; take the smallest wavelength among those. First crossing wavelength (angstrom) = 6552.18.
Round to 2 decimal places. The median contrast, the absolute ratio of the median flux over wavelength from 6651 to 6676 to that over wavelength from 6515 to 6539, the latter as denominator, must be 0.94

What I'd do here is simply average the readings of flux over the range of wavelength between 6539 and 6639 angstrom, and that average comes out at 14.1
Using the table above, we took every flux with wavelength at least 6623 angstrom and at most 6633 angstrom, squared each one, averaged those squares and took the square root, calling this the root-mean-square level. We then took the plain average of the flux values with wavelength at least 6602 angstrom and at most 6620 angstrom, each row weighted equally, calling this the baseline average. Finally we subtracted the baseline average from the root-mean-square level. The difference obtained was 1.1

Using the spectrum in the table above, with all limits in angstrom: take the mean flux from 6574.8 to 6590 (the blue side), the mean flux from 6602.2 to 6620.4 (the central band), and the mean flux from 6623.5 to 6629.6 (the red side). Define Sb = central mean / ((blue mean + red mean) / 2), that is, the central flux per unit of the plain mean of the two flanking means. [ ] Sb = 0.96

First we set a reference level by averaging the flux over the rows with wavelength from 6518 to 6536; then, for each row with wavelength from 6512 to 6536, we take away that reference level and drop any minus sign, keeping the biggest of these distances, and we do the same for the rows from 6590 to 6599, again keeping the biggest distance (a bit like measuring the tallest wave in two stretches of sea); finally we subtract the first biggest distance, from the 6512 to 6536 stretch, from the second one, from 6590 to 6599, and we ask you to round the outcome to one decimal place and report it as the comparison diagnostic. 1.3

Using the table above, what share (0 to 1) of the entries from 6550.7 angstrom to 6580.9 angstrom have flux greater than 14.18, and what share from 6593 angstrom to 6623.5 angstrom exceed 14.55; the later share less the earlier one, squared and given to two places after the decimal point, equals 0.00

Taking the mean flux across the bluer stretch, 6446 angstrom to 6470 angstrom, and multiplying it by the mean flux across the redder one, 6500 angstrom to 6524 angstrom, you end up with 215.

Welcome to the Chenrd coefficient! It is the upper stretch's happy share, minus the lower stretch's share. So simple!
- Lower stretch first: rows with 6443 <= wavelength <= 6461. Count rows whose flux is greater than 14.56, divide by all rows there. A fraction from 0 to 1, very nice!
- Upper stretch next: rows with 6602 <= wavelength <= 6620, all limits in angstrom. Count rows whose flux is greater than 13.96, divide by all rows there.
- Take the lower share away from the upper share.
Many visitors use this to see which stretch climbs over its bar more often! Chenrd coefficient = 0.0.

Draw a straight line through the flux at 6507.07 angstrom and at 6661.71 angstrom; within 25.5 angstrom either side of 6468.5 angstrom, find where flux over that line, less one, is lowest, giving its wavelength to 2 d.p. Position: 6447.42 angstrom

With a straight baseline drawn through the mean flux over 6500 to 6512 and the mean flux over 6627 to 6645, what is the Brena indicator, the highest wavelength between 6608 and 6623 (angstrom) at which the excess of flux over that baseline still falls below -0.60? 6615.85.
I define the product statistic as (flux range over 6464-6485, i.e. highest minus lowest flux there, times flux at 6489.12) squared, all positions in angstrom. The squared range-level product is 453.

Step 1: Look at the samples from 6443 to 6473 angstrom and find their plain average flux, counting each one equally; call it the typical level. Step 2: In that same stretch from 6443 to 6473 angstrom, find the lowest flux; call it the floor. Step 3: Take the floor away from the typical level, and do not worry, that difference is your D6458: 1.1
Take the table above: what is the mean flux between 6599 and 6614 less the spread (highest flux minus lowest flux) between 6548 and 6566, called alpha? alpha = 13.1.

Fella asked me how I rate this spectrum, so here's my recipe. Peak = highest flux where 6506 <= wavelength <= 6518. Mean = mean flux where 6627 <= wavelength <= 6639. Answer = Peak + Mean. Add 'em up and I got 29.7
